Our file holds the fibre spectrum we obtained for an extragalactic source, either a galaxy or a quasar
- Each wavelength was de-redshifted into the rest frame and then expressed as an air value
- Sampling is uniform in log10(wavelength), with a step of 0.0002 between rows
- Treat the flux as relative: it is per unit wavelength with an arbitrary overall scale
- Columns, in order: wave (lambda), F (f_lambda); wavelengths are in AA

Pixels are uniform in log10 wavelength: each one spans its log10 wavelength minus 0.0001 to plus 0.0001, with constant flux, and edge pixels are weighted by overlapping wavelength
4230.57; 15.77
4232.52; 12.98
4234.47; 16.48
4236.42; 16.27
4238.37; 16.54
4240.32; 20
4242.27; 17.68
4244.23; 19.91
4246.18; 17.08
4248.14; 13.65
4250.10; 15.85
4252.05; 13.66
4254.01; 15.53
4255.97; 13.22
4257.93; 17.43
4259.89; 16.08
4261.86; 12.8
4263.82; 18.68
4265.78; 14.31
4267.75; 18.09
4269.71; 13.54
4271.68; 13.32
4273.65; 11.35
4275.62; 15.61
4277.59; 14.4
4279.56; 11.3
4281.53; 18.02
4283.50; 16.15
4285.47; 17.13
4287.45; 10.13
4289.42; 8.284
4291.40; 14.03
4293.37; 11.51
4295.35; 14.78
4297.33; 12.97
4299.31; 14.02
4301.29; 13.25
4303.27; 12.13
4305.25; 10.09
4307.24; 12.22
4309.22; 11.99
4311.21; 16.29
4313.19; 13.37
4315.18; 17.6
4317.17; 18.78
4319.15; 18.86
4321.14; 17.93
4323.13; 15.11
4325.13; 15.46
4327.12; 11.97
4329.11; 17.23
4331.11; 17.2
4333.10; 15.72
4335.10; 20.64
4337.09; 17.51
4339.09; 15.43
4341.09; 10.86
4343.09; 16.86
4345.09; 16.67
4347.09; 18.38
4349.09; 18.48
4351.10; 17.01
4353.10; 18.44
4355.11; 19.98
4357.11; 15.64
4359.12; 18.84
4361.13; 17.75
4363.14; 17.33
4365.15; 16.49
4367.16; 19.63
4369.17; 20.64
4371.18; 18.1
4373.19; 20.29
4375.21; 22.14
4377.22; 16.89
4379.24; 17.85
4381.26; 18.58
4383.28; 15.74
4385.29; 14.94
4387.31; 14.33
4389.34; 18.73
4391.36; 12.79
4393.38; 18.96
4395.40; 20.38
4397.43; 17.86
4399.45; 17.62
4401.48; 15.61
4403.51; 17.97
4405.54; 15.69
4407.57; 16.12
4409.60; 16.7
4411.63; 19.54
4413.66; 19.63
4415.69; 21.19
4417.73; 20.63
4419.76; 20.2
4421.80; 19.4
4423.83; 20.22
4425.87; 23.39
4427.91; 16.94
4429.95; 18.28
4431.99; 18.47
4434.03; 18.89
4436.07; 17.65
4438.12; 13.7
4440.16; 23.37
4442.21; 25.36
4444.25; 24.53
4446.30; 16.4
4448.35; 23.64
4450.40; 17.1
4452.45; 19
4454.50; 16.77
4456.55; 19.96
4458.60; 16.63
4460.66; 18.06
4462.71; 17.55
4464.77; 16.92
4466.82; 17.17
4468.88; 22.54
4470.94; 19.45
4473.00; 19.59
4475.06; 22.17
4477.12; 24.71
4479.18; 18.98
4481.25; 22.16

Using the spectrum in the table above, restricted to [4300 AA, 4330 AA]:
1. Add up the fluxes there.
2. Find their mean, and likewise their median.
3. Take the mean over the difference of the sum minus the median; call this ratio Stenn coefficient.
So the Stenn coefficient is 0.0715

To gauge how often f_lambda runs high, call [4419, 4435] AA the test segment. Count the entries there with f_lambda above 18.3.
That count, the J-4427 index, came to 6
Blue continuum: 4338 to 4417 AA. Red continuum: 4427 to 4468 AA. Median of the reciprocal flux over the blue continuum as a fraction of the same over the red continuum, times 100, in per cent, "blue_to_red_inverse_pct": 100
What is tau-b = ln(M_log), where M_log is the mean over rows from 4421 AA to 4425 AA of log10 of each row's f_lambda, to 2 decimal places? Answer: 0.26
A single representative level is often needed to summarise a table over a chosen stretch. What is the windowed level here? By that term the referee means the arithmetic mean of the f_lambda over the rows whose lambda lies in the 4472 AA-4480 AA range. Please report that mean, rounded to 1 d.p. 21.4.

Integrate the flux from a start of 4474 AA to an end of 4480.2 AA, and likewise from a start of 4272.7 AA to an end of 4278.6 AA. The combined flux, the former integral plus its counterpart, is 217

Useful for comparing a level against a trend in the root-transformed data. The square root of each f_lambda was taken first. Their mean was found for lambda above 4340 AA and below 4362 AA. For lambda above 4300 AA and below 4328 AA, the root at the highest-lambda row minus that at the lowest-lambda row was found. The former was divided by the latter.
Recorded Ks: -23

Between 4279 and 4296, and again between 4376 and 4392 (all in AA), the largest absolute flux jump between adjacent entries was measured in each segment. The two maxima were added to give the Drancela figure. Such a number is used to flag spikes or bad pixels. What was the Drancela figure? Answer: 13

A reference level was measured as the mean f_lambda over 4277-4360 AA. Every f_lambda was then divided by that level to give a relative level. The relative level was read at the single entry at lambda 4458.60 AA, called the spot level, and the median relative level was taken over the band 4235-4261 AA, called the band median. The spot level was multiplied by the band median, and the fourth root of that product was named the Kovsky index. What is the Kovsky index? 1.04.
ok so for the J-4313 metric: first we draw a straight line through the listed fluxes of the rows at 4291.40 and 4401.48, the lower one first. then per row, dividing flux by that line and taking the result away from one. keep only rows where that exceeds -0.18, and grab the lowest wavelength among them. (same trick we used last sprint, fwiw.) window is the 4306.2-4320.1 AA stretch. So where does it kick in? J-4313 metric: 4307.24 AA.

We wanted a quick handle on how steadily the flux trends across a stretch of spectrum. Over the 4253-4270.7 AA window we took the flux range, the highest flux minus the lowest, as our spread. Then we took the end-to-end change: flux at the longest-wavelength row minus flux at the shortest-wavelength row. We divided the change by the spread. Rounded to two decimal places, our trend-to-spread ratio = -0.34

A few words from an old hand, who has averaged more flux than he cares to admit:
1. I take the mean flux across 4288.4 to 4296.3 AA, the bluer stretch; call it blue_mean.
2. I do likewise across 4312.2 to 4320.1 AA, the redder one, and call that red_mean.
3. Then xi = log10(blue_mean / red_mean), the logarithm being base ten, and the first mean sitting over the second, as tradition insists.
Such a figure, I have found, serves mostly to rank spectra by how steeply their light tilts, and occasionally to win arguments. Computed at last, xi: -0.15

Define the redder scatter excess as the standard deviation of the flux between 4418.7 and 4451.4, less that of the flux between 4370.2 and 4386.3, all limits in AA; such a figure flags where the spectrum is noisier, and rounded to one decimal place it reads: 1.0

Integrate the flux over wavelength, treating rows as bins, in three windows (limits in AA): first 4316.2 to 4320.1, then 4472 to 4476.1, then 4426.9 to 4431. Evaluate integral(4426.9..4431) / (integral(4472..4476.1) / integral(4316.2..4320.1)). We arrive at 62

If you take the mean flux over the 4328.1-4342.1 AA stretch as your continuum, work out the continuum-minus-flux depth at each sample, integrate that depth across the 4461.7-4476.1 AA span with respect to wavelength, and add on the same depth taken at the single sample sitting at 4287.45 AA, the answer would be -37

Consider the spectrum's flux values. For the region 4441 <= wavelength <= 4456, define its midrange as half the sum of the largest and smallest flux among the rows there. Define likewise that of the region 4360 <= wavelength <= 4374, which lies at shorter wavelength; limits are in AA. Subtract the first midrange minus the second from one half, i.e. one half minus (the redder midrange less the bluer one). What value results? -1.8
